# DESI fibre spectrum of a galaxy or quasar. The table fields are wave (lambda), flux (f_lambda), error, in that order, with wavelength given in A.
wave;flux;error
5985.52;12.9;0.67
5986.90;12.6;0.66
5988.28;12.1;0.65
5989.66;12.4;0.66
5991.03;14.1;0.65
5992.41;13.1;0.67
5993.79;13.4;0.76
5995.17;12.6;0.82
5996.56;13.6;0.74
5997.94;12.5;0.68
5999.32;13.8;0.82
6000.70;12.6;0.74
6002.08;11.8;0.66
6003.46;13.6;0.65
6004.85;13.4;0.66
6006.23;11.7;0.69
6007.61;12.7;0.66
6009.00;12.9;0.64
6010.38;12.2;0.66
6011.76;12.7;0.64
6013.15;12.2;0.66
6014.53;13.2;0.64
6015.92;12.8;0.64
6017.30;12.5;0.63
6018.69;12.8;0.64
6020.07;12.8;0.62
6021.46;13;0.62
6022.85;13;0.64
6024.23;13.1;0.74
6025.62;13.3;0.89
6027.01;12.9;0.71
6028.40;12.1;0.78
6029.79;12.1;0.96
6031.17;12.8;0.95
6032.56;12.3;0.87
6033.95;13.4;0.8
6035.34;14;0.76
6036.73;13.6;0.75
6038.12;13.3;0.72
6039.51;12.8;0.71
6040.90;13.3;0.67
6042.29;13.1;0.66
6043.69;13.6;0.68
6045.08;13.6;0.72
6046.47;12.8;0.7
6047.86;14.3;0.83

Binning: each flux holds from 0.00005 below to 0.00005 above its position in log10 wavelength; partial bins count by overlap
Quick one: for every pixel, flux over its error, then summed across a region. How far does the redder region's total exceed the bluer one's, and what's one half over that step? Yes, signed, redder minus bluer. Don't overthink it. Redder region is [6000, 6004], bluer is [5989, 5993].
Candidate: -0.12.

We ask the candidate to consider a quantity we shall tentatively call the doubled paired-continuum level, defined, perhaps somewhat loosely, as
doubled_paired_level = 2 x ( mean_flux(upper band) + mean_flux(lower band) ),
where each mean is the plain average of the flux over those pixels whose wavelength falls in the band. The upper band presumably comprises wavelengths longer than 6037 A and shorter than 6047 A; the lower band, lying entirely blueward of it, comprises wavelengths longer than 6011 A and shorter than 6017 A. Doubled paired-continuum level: 51.9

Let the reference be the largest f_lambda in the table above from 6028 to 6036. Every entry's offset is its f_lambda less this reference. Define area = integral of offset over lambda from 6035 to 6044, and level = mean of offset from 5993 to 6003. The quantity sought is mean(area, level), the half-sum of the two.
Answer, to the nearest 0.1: -3.5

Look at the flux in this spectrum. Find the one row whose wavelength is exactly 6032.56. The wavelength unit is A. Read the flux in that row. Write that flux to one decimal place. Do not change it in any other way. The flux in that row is 12.3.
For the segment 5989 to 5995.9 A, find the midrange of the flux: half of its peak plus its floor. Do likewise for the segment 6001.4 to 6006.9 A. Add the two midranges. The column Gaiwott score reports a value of 25.9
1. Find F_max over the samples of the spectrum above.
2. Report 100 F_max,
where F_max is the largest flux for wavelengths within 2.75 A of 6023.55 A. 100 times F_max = 1330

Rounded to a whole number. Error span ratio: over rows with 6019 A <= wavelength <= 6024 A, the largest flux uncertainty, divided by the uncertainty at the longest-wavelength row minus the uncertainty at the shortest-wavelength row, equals 32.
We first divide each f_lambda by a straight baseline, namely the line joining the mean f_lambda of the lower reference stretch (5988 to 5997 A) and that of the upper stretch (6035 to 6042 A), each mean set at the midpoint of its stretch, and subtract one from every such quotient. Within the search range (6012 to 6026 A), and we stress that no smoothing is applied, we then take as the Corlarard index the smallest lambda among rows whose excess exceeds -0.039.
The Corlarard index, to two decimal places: 6014.53 A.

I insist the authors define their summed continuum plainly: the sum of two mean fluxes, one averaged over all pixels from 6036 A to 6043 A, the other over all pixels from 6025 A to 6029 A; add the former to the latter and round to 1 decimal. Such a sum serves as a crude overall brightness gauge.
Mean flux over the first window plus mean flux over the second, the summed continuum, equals 26.0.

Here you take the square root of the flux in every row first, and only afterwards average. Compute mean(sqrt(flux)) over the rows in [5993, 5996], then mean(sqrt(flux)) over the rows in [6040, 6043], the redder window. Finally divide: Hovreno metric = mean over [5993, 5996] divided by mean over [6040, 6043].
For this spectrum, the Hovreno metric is 0.99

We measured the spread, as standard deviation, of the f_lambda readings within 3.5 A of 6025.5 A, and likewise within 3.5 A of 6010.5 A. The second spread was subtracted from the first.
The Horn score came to 0.1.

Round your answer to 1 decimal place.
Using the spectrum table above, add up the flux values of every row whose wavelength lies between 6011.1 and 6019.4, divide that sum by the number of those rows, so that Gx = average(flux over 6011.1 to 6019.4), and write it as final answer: 12.7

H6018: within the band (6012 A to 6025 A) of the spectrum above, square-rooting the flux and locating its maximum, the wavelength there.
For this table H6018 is 6014.53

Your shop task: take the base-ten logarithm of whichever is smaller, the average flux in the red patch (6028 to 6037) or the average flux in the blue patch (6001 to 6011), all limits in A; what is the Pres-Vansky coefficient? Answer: 1.10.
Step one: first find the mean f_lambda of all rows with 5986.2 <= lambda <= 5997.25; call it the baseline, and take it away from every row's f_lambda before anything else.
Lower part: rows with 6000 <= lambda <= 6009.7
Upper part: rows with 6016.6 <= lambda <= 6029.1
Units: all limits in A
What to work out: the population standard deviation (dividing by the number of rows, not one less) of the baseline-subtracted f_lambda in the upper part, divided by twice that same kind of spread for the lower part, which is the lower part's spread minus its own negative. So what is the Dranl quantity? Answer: 0.2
